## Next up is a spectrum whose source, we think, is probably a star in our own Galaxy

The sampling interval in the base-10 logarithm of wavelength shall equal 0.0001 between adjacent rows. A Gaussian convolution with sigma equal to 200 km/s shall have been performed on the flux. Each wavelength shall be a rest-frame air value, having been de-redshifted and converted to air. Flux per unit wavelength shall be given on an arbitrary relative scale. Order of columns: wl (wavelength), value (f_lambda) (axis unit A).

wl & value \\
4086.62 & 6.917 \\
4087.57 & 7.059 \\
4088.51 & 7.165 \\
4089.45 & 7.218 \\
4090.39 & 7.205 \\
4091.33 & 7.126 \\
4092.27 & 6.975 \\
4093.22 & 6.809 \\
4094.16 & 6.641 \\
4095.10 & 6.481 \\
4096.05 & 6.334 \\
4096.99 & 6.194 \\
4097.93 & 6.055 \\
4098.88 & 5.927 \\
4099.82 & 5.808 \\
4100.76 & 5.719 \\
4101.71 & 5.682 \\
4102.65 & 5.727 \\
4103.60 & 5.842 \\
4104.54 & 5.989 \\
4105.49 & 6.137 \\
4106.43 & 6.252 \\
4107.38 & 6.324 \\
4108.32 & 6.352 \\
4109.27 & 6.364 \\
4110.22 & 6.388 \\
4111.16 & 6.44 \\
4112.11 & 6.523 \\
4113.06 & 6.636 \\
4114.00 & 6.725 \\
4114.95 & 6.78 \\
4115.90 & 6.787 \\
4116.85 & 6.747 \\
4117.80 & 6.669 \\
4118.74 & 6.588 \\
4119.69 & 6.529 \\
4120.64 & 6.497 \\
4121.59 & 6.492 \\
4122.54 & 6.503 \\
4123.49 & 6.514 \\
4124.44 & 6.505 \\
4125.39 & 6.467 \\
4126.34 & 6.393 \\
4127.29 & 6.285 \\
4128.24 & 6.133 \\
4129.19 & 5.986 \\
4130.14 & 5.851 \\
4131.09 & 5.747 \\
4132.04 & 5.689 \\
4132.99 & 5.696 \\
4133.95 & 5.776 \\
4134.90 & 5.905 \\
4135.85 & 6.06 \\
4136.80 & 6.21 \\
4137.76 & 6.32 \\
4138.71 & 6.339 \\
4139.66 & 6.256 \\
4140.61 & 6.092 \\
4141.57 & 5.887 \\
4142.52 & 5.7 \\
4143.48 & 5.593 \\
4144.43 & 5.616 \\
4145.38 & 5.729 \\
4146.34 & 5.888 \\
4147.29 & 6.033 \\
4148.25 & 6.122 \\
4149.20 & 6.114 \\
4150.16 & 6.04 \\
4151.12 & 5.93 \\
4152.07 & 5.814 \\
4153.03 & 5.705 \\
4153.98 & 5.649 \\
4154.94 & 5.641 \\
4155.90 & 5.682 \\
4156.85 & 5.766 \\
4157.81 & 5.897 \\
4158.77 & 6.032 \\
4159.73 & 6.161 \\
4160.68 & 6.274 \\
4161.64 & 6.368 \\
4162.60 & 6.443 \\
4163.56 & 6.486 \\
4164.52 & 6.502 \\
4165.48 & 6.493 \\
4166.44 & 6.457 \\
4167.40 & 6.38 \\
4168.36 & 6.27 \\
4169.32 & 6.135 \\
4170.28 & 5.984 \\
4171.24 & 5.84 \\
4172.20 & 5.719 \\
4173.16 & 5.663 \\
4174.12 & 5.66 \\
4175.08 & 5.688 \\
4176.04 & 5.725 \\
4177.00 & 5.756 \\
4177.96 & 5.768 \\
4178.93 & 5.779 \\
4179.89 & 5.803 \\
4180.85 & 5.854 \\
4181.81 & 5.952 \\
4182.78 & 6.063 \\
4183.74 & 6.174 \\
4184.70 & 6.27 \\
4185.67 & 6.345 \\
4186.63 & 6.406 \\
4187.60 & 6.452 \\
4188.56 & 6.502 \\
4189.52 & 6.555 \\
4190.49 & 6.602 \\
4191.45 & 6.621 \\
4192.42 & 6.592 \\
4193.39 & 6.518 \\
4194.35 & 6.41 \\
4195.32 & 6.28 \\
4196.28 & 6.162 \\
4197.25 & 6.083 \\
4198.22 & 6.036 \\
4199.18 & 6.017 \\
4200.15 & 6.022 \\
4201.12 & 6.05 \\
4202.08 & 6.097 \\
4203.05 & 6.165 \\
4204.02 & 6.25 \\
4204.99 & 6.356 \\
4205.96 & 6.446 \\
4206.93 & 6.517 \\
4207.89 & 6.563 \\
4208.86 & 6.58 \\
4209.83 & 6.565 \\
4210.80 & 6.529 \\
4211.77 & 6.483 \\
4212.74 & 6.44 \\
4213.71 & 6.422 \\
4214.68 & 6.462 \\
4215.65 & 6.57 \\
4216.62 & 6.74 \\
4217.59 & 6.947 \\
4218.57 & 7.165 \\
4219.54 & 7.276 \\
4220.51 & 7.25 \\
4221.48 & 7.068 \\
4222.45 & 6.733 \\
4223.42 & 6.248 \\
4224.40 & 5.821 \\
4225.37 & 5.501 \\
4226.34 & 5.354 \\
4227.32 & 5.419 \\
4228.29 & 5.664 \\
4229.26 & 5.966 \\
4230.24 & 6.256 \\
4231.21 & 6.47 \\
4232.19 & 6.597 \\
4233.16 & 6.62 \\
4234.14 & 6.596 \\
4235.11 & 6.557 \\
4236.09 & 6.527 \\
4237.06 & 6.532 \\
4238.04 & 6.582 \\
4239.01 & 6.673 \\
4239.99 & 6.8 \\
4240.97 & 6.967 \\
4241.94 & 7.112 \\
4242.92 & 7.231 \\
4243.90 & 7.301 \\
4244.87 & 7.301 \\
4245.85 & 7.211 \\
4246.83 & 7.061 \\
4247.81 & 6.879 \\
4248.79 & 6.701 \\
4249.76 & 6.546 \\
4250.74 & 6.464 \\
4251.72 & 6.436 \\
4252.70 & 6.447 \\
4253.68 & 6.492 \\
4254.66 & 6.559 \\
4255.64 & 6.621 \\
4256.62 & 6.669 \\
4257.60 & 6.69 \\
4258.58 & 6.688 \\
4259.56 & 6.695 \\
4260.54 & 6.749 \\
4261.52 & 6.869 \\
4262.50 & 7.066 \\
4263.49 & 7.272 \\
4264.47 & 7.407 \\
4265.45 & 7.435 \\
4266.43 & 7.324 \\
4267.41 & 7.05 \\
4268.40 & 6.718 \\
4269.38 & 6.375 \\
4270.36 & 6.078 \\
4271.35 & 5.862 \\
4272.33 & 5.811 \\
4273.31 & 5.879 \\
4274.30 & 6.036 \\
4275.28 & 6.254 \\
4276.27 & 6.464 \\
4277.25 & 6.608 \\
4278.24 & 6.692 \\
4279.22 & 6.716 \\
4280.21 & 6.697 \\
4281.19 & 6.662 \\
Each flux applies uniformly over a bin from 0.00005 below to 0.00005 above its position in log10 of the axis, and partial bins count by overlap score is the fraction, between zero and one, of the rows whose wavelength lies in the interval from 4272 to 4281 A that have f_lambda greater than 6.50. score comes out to 0.44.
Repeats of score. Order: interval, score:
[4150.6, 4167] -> 0.06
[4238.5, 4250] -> 1.00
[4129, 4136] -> 0.00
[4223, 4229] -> 0.00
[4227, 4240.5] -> 0.64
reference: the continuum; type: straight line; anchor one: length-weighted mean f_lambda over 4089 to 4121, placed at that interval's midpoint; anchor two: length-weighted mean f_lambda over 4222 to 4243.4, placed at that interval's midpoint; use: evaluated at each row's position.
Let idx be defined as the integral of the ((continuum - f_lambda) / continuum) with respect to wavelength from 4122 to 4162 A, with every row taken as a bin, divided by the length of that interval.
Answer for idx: 0.06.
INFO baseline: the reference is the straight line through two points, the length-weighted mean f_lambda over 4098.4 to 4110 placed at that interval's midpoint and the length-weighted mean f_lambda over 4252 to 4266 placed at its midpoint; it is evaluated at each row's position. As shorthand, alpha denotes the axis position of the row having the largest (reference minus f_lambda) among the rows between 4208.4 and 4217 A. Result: 4213.71 A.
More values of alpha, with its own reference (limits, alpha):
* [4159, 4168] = 4159.73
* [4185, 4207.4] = 4200.15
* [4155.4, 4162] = 4155.90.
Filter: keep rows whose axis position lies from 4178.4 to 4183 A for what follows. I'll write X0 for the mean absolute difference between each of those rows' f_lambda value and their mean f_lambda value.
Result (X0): 0.09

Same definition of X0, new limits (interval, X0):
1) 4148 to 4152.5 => 0.11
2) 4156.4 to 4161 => 0.16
